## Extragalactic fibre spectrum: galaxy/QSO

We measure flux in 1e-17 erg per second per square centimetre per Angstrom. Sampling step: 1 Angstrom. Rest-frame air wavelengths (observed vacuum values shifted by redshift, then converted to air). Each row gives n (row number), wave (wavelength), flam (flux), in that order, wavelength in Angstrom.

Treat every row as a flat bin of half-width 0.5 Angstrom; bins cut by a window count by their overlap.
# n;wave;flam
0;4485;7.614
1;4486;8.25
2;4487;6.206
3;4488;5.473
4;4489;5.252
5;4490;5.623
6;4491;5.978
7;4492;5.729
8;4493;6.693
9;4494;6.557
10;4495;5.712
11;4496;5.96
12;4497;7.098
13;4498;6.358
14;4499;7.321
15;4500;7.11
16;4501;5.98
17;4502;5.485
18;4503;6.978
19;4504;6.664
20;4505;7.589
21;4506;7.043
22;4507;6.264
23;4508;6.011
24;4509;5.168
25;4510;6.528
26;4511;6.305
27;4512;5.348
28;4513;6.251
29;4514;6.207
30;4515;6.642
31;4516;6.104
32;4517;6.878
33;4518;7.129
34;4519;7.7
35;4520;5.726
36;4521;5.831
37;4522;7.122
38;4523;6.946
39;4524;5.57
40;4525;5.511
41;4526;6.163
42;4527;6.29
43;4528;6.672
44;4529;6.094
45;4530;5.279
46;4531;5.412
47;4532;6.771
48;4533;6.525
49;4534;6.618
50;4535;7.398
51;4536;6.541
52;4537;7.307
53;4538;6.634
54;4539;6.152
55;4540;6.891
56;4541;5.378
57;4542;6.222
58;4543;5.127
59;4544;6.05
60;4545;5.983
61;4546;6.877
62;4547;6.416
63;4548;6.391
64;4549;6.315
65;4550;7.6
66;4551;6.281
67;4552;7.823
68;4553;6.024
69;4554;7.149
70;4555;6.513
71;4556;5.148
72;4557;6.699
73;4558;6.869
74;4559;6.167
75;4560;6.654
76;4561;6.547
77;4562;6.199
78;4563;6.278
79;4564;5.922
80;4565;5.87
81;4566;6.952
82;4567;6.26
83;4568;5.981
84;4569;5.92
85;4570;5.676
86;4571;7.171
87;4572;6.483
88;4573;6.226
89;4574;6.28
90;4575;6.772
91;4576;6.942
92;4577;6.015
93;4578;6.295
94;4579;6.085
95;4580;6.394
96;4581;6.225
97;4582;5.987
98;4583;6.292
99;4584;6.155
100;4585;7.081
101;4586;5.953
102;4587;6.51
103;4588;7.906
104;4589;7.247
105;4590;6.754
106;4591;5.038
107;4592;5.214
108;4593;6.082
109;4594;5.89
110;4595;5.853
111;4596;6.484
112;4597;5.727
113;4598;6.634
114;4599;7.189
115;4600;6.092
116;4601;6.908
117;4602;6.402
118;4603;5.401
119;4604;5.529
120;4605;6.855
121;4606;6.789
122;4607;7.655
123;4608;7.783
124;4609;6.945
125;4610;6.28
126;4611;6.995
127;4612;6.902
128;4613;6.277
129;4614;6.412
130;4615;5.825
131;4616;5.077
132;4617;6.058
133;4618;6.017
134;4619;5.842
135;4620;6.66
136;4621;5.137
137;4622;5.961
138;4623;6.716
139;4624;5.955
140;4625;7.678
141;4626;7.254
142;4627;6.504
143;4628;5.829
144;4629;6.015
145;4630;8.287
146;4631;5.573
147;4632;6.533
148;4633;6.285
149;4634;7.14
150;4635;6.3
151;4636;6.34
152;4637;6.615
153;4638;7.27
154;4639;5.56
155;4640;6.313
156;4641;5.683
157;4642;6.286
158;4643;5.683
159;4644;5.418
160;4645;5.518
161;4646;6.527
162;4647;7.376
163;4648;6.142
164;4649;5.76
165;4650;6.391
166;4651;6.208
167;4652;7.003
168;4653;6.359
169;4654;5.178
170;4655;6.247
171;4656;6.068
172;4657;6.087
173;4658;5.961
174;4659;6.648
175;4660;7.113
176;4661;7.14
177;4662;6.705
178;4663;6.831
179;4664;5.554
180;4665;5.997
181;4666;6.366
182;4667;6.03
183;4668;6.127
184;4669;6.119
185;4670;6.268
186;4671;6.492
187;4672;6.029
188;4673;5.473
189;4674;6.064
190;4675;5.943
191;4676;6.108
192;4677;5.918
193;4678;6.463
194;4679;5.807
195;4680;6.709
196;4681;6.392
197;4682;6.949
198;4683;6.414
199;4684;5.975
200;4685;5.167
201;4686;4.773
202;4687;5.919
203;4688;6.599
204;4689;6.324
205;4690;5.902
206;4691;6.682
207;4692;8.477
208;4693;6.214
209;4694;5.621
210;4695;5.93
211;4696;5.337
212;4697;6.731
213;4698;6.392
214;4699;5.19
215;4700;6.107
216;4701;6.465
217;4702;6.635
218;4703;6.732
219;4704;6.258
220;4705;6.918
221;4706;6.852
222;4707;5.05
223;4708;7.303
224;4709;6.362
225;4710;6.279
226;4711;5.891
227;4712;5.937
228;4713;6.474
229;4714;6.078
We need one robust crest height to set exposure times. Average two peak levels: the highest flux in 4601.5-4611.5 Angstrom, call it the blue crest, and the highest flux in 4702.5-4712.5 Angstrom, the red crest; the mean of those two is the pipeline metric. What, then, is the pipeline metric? 7.5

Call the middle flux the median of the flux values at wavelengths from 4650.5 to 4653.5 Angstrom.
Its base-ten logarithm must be 0.80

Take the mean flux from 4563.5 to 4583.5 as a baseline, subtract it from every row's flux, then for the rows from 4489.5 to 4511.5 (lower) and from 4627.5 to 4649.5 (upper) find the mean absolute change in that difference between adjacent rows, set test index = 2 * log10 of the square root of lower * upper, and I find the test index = -0.26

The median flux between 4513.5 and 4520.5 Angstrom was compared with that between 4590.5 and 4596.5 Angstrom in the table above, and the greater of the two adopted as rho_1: 6.64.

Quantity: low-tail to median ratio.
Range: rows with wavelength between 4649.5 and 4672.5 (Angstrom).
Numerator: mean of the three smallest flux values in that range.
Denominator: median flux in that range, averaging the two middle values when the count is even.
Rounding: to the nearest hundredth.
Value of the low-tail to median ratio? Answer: 0.89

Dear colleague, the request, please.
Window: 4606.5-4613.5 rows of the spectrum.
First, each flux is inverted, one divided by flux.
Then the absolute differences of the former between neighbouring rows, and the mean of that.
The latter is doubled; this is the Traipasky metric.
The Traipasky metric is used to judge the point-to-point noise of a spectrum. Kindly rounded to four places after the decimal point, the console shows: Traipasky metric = 0.0218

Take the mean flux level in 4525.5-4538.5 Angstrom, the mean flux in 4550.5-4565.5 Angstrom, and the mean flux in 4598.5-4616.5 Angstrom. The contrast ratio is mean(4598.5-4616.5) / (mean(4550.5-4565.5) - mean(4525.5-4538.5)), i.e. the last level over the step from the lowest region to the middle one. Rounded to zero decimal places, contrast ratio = -223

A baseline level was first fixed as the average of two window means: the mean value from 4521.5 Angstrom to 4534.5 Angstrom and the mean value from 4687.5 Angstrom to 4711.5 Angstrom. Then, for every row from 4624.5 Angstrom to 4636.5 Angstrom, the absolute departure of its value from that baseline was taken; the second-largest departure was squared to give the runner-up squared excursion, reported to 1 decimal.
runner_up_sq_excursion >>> 1.9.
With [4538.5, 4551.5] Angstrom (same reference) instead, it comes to 1.3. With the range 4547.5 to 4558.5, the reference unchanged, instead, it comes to 1.7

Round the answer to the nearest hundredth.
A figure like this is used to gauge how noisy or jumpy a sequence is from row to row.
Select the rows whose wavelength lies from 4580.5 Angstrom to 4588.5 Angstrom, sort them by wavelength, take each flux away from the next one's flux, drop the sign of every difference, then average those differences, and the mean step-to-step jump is 0.67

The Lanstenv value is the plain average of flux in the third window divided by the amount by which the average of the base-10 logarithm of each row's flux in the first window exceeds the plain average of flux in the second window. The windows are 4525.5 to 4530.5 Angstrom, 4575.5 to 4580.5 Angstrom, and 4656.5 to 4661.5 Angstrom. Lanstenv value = -1.18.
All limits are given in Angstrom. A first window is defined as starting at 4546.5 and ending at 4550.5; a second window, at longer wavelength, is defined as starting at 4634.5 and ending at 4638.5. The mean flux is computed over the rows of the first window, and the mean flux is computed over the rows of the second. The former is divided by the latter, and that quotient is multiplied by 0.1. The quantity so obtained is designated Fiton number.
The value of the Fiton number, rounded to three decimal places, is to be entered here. 0.101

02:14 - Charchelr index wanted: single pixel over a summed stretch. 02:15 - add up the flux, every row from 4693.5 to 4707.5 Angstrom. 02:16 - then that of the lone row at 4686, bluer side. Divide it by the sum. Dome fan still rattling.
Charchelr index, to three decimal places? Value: 0.055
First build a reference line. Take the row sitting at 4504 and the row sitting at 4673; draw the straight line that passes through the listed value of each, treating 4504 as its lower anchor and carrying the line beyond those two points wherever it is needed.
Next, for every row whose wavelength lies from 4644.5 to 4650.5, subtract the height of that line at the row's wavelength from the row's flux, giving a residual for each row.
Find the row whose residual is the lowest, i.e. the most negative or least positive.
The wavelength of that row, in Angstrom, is 4645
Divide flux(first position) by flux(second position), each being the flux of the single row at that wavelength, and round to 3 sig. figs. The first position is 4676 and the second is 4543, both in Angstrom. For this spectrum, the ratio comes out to 1.19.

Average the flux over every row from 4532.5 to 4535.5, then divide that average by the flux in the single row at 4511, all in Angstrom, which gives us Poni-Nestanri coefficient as 1.09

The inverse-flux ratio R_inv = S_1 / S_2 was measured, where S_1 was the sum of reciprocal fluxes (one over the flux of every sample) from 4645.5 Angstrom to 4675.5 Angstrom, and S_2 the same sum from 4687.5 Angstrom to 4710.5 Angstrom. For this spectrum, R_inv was 1.3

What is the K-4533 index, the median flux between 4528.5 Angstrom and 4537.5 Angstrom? 6.54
